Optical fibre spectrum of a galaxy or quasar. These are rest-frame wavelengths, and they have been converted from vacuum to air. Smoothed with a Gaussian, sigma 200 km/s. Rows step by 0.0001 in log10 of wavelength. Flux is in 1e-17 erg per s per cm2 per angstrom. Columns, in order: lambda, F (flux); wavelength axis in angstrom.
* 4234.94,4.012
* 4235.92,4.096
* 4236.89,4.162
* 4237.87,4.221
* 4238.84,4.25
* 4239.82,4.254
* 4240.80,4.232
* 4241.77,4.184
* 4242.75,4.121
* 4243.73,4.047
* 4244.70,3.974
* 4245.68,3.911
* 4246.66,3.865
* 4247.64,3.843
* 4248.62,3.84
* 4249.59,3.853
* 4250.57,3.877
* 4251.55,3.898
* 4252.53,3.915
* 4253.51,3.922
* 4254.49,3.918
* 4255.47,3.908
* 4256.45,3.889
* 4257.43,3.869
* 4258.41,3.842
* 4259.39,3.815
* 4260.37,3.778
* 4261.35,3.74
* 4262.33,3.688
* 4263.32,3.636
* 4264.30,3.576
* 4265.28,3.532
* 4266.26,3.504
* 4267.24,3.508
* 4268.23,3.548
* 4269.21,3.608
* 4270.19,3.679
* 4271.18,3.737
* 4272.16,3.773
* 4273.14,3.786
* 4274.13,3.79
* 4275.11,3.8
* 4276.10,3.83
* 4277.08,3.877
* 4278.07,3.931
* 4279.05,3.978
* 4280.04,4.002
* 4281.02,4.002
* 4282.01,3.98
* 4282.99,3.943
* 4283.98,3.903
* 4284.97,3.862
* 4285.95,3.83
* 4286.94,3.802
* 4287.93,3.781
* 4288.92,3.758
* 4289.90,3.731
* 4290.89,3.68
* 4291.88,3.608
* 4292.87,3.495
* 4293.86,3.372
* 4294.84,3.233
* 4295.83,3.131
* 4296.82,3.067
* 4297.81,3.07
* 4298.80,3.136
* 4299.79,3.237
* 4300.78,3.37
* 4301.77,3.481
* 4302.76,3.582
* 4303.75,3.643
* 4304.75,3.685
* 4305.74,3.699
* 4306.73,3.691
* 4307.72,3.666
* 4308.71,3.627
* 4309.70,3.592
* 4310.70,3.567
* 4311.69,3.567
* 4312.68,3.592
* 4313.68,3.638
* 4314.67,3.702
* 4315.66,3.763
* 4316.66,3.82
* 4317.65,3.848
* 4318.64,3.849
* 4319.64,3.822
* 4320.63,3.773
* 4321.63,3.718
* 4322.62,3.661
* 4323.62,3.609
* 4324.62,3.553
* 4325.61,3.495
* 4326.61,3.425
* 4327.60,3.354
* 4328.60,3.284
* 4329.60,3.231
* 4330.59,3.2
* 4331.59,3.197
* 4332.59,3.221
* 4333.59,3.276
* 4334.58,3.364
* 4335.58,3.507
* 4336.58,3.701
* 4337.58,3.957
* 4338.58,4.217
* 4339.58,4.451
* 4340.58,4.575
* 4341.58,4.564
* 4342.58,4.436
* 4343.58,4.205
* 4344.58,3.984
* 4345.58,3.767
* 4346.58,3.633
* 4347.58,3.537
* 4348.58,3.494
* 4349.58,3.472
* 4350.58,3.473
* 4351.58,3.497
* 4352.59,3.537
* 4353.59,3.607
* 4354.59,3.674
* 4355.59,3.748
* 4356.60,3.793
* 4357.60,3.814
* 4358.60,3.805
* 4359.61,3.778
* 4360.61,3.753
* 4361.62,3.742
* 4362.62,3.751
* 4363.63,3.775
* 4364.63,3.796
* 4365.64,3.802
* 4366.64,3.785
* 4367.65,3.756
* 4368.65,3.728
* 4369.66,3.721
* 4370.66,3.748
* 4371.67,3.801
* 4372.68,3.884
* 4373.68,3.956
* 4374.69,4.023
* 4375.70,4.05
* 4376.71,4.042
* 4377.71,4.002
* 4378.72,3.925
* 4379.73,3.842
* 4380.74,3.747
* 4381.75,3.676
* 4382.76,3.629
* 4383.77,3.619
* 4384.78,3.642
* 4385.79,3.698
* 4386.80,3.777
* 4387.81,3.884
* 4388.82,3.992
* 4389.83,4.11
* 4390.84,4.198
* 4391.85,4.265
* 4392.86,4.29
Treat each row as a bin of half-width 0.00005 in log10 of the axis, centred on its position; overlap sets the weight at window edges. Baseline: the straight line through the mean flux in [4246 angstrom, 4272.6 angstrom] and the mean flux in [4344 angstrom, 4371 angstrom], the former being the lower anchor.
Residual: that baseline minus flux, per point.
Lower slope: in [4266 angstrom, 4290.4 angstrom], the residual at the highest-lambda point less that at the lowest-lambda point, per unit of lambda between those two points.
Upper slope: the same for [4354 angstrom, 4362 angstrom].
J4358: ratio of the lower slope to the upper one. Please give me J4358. 0.99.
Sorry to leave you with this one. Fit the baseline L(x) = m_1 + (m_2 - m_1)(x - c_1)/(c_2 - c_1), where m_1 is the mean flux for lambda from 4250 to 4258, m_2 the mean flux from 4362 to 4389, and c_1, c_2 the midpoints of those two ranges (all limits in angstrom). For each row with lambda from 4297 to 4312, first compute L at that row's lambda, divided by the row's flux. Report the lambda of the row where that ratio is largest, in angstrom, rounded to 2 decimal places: 4297.81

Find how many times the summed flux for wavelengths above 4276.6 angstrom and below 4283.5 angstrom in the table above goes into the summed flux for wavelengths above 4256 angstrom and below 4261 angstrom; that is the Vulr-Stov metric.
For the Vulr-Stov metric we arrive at 0.7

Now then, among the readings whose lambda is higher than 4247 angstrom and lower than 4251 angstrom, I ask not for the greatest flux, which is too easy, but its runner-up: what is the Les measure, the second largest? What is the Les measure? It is 3.853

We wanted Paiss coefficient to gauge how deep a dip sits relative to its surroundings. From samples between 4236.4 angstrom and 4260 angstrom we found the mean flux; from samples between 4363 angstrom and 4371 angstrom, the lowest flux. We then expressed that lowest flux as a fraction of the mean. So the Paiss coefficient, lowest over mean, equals 0.93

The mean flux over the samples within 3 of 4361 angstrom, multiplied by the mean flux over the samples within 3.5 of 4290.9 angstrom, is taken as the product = 13.7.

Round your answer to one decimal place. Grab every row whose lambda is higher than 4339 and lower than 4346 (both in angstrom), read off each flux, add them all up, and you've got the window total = 30.0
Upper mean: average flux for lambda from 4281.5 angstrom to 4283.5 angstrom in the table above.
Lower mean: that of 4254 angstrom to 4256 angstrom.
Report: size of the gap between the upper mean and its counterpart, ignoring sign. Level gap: 0.05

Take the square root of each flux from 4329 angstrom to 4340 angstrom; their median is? 1.83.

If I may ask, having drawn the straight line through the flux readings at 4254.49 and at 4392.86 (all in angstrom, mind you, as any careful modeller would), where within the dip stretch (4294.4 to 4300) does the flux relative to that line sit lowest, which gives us 4296.82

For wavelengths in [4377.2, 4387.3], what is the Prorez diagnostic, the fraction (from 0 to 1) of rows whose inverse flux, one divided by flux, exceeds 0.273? 0.30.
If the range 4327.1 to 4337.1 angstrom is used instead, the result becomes 0.90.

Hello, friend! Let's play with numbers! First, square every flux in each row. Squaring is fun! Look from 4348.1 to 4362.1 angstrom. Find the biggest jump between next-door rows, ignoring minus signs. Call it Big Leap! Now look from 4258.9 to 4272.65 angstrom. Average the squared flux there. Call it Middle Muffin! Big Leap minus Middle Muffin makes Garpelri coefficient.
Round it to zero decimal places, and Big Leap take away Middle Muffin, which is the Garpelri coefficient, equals -13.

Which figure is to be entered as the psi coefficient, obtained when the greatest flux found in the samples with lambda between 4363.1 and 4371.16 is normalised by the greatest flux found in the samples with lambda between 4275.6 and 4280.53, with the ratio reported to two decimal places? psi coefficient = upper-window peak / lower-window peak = 0.95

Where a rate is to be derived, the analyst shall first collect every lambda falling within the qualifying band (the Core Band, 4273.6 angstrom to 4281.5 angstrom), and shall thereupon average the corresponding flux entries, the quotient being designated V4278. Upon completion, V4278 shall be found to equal 3.90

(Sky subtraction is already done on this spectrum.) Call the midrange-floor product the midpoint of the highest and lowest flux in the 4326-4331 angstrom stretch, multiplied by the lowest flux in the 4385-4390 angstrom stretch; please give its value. 12.2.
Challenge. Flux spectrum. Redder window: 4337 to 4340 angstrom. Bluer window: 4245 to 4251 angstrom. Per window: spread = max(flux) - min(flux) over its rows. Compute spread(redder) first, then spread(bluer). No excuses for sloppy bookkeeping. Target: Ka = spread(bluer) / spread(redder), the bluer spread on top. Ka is 0.14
